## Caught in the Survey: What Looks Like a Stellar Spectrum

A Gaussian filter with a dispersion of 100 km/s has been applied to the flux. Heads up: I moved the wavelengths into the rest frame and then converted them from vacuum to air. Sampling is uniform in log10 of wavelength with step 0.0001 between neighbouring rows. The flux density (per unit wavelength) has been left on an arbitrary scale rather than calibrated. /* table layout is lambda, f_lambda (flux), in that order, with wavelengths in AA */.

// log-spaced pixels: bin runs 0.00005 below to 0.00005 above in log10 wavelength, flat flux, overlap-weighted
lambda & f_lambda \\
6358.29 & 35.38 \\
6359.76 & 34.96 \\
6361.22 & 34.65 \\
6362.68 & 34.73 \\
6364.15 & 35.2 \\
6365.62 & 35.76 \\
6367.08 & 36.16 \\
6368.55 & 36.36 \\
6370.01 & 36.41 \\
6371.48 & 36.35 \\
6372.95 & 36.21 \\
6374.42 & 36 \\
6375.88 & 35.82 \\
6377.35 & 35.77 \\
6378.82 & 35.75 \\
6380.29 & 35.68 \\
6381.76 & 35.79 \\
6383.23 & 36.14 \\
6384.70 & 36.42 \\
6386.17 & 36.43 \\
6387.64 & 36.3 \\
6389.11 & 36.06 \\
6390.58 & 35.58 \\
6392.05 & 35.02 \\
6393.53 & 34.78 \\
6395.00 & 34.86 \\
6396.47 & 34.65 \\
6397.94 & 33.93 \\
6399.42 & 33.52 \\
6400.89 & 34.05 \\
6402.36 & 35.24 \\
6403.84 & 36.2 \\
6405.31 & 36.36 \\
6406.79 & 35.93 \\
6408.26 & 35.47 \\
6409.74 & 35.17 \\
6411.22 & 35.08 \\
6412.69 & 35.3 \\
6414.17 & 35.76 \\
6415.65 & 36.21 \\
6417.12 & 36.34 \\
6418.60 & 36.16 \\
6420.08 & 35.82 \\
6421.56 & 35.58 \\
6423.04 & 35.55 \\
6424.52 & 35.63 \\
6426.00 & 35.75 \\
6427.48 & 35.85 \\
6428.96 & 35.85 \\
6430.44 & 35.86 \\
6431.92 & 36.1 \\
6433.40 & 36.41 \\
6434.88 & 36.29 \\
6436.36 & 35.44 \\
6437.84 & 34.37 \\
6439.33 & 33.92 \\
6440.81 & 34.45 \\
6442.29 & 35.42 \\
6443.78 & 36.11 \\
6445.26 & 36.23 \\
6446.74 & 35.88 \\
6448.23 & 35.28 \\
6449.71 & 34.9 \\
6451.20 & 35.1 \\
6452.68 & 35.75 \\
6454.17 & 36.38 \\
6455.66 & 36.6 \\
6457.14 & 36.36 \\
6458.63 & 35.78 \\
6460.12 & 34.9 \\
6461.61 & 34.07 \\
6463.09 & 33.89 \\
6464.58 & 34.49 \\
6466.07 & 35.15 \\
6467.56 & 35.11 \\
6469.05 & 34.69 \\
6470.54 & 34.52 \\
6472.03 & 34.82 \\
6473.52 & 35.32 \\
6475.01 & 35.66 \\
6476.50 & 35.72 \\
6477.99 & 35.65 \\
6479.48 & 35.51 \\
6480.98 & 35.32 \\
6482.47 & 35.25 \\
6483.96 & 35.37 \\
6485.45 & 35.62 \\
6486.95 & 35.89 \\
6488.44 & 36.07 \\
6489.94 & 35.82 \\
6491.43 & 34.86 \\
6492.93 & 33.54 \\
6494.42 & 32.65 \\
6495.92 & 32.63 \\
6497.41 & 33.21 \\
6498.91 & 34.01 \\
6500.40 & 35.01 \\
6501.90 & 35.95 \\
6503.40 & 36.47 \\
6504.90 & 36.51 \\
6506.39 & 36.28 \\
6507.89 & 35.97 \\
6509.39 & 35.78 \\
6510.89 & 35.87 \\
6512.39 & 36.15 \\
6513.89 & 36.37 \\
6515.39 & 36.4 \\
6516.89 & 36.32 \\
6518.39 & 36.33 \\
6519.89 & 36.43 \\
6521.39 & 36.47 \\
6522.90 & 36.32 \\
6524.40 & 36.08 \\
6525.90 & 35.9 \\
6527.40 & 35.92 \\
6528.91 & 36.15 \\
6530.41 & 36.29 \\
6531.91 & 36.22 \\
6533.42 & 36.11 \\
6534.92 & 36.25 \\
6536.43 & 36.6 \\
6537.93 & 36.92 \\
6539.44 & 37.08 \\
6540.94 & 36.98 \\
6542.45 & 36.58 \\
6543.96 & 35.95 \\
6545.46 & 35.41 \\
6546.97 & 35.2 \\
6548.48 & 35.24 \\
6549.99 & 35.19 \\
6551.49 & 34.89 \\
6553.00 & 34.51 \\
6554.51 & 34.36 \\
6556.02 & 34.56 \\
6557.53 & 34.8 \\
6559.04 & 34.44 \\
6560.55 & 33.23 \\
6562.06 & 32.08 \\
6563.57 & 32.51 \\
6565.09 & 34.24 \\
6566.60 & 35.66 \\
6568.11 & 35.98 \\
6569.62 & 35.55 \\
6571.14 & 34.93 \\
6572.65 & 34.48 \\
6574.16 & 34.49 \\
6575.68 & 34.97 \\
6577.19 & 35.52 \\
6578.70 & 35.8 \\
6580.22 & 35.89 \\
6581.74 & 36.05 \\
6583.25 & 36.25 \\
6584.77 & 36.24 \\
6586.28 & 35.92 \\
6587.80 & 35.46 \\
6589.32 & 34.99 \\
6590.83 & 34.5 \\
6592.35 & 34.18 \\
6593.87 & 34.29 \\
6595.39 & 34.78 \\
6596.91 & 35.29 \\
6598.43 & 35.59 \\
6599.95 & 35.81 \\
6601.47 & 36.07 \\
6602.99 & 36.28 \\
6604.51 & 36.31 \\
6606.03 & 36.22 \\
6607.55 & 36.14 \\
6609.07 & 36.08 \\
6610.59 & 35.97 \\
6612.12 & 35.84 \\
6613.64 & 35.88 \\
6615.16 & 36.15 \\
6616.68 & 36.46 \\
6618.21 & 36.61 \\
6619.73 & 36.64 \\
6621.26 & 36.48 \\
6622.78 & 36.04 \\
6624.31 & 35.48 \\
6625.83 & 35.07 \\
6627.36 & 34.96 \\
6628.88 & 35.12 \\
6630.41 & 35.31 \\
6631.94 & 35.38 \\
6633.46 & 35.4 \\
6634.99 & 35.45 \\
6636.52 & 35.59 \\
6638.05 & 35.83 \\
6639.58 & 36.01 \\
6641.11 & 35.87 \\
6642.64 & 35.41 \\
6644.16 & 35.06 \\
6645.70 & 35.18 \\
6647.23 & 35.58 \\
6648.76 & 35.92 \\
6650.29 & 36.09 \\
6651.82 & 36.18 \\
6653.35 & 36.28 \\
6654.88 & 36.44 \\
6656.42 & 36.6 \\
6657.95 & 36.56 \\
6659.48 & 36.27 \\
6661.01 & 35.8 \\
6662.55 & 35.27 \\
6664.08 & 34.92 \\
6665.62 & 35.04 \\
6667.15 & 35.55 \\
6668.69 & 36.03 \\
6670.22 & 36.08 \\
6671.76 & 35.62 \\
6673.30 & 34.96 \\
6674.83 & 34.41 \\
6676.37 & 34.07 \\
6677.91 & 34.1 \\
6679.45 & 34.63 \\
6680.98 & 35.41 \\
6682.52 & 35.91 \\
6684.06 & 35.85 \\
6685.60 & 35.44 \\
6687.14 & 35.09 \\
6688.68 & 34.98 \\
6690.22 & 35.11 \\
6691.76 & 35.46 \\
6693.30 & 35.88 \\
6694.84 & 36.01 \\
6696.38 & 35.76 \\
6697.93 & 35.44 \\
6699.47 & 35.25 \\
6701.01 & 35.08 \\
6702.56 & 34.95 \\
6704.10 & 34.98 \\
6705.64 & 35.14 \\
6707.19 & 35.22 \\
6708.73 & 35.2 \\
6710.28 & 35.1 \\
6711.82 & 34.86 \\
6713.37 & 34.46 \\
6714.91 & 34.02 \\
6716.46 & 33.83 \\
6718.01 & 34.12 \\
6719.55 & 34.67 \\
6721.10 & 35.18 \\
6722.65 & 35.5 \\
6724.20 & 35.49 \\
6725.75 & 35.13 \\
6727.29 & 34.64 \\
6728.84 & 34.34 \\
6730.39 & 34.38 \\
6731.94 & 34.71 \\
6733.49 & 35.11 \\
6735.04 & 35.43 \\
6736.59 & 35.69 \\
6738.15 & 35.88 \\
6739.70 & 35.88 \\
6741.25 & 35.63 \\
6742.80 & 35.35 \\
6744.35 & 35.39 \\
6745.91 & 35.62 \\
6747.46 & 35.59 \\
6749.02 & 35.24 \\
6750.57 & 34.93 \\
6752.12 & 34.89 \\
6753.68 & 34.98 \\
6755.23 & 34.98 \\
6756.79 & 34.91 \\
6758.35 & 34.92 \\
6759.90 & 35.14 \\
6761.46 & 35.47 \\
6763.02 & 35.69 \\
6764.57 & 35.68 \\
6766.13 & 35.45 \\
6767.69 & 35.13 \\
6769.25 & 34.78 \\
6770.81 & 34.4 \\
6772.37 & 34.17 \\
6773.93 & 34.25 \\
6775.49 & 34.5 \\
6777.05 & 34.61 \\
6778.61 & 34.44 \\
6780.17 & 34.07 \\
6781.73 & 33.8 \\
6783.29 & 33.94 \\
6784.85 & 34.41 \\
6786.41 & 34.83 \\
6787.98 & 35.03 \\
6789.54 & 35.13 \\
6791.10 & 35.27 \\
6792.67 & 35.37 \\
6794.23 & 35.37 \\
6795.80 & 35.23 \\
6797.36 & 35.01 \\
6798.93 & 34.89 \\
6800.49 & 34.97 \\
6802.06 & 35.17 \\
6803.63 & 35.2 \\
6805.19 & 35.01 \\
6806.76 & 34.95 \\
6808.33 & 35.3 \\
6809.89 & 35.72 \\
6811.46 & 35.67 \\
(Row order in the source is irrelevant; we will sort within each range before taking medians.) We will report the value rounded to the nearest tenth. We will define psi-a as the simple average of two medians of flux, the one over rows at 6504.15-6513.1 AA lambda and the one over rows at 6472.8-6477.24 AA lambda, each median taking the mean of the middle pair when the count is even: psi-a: 35.9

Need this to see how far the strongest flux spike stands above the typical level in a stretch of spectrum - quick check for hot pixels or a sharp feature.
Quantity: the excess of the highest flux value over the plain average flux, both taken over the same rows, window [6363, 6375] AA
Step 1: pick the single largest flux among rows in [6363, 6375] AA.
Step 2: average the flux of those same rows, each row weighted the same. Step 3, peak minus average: 0.4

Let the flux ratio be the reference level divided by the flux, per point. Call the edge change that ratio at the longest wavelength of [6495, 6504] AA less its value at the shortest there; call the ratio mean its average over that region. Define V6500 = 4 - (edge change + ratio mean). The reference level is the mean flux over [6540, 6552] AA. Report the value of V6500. 3.08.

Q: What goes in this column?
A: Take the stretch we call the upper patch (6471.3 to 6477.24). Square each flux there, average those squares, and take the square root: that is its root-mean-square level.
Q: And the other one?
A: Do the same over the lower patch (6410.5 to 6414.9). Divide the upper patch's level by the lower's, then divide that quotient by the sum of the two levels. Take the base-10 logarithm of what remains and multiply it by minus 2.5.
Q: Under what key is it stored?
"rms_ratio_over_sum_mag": 4.62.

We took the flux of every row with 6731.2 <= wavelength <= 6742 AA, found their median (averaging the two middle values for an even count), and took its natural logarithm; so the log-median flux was 3.57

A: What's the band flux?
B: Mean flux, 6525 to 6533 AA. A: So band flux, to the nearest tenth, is 36.1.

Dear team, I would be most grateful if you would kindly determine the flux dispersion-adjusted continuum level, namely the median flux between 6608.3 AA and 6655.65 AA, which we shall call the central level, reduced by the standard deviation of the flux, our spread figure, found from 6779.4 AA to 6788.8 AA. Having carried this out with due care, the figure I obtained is 35.4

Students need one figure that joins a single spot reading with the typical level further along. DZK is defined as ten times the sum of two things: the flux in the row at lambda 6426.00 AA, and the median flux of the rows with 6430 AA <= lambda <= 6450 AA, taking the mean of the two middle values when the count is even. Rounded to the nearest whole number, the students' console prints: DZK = 714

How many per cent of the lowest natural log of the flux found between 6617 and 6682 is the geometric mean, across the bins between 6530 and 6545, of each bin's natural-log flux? 102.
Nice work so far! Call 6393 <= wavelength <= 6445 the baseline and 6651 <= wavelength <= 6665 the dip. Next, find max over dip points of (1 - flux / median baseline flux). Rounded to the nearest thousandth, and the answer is 0.019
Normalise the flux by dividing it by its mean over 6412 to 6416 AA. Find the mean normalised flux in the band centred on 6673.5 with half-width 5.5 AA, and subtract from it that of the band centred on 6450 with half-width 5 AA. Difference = -0.017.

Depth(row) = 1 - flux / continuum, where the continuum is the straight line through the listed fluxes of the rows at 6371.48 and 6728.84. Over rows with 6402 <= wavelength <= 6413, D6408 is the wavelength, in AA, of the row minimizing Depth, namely 6405.31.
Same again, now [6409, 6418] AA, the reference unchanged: 6417.12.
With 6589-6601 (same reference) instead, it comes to 6599.95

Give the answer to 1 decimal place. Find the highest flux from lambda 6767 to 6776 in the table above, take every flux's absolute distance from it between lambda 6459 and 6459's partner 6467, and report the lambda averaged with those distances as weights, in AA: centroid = 6462.7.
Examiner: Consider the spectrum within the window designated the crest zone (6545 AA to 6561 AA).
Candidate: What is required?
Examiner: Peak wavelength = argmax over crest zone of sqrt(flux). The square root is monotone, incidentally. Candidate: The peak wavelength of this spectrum 6545.46 AA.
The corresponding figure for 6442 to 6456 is 6455.66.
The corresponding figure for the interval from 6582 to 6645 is 6619.73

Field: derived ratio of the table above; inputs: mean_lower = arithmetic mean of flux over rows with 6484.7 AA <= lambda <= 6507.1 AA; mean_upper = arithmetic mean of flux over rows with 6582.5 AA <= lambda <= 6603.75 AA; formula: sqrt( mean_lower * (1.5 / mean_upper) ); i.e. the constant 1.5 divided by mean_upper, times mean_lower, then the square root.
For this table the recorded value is 1.217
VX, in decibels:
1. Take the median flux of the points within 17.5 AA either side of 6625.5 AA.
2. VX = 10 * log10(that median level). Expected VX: 15.54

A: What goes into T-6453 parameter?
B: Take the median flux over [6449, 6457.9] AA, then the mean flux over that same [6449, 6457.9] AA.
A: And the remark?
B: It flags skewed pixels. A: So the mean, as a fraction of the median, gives 0.994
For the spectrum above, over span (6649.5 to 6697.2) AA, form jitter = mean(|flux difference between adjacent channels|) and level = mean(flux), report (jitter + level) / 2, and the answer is 17.9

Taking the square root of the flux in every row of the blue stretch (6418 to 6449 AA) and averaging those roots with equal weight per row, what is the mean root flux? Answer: 5.97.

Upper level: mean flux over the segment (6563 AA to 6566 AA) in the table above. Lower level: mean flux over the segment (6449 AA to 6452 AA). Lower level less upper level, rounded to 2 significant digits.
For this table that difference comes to 1.6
